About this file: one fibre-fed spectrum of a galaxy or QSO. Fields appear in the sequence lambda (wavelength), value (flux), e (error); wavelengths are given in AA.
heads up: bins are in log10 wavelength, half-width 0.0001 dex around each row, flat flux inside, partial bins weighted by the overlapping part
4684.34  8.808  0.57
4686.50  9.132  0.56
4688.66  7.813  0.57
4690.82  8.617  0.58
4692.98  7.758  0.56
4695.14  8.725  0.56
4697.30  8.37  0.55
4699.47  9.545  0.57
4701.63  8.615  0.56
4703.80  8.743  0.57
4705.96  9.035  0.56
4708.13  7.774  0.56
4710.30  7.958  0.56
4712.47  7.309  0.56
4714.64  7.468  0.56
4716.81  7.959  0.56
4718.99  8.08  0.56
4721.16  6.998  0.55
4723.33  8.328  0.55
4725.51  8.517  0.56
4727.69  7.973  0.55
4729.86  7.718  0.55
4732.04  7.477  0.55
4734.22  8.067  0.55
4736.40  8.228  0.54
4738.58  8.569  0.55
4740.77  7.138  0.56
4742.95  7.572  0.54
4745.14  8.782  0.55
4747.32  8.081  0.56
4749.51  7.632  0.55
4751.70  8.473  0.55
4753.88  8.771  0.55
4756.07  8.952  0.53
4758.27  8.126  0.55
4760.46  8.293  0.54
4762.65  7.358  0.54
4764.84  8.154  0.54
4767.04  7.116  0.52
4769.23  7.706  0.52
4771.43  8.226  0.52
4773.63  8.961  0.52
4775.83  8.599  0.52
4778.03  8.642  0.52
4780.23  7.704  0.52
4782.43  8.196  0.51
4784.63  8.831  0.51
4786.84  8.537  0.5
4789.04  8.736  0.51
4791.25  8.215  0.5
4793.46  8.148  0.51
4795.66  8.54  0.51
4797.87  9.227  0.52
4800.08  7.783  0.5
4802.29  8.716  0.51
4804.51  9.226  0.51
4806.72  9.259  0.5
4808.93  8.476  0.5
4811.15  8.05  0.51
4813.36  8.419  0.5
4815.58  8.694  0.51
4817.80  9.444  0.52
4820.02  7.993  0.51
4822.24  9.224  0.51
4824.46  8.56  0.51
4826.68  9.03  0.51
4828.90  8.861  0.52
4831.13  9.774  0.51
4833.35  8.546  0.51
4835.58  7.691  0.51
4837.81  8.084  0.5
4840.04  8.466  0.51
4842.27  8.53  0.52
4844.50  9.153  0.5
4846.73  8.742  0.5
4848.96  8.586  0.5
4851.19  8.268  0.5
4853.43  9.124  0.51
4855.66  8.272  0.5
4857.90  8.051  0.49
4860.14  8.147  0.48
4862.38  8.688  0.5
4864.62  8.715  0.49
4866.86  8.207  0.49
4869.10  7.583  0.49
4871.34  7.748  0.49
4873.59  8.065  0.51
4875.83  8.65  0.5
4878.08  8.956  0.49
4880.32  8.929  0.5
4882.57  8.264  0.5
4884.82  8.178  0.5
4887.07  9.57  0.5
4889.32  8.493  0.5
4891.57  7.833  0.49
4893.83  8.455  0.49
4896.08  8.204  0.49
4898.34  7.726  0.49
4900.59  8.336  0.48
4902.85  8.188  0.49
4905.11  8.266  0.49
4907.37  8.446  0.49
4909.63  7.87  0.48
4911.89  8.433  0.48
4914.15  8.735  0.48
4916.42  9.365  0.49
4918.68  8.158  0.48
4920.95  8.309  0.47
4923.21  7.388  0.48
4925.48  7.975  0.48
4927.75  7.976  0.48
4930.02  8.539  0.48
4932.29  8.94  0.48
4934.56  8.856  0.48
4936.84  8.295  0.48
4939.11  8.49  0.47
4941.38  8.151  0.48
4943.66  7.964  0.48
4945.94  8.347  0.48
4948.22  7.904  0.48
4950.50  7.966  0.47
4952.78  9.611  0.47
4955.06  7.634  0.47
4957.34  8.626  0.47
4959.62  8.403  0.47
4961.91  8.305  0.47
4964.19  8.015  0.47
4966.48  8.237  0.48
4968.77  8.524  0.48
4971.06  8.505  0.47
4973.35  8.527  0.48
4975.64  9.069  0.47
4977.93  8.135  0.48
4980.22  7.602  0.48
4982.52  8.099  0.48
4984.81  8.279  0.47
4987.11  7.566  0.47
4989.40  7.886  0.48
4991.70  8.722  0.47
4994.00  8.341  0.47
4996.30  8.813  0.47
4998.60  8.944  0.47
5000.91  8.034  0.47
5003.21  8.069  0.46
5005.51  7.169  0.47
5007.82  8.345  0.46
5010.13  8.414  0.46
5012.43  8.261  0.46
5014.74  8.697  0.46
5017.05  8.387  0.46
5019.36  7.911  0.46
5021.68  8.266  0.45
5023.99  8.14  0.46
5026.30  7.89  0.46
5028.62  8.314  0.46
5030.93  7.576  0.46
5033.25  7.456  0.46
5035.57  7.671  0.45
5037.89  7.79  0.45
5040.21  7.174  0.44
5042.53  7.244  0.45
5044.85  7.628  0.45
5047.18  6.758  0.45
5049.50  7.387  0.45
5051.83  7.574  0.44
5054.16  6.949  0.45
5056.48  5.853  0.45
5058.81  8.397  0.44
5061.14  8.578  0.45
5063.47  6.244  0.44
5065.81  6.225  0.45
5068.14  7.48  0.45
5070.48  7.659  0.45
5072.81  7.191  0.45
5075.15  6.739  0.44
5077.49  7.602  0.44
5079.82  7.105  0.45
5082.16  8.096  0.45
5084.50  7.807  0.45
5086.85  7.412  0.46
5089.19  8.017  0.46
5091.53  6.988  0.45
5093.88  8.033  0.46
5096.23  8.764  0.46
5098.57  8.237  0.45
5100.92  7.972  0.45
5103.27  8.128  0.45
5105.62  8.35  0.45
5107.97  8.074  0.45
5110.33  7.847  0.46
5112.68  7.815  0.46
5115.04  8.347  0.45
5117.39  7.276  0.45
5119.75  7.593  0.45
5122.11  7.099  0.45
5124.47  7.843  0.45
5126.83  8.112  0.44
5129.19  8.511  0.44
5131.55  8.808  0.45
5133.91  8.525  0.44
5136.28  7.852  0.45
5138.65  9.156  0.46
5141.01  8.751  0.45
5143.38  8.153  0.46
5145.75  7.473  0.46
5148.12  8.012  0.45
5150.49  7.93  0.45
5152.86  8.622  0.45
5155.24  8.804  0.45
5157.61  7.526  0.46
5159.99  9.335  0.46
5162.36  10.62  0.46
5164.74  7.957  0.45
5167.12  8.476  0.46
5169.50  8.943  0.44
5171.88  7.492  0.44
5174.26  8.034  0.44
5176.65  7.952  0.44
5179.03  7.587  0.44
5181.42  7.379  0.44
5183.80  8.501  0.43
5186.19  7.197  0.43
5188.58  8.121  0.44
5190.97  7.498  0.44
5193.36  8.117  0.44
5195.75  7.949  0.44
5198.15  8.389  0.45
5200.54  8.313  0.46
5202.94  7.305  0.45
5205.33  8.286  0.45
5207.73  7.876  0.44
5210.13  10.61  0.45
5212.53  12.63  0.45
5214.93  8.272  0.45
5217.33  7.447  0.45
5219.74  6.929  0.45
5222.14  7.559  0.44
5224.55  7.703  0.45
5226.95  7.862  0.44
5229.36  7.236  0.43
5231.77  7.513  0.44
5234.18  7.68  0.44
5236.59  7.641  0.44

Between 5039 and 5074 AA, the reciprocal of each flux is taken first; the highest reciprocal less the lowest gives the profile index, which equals 0.054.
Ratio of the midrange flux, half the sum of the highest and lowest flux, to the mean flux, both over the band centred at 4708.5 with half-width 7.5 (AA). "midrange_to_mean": 1.01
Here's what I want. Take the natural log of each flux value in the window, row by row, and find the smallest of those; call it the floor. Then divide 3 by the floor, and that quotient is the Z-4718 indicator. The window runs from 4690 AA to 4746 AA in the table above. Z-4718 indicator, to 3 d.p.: 1.542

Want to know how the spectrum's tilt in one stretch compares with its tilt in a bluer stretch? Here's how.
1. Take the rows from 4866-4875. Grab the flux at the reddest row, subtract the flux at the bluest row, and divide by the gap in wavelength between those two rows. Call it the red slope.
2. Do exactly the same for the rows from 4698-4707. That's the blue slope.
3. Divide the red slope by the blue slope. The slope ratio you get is 0.27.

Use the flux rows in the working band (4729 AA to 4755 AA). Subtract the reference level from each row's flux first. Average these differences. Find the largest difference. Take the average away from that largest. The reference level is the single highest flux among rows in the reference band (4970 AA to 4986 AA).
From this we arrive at 0.74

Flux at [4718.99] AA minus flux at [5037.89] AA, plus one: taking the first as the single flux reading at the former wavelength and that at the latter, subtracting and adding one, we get 1.29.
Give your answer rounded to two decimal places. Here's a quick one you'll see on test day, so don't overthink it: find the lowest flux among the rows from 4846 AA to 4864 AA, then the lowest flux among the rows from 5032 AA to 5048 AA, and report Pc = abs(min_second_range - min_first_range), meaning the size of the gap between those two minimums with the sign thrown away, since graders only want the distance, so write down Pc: 1.29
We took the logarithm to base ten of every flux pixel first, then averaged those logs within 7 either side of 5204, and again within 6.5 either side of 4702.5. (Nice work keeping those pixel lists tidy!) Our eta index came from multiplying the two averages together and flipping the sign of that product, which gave -0.87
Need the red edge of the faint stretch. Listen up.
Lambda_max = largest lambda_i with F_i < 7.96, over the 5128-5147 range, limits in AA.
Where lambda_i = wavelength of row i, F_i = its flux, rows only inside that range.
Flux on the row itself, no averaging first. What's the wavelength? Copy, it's 5145.75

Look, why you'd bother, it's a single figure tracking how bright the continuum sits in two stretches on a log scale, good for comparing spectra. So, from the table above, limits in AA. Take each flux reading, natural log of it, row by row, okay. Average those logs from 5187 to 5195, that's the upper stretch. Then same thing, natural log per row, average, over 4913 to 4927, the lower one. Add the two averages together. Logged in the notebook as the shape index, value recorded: 4.18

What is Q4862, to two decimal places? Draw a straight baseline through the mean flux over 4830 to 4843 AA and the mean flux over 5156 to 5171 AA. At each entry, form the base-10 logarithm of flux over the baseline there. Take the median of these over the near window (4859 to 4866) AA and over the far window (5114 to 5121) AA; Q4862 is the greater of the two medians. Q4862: 0.01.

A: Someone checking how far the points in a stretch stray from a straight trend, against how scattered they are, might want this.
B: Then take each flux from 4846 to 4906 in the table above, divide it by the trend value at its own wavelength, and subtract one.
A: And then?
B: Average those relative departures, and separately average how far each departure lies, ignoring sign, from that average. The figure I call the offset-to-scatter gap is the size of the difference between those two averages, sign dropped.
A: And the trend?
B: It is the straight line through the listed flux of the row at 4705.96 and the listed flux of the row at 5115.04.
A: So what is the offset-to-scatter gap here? 0.082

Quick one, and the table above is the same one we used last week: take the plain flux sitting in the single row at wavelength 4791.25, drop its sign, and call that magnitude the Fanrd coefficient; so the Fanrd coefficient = 8.2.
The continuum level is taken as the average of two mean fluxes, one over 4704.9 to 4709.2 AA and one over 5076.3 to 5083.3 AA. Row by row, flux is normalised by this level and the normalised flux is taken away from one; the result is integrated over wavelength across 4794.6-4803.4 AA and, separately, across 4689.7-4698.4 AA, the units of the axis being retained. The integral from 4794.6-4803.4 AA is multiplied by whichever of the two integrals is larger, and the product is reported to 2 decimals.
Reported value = 0.25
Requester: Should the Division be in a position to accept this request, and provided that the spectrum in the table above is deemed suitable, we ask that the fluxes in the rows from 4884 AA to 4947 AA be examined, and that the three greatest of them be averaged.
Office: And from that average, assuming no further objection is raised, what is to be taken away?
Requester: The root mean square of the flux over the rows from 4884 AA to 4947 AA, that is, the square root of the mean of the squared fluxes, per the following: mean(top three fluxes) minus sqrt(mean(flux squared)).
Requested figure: 0.94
